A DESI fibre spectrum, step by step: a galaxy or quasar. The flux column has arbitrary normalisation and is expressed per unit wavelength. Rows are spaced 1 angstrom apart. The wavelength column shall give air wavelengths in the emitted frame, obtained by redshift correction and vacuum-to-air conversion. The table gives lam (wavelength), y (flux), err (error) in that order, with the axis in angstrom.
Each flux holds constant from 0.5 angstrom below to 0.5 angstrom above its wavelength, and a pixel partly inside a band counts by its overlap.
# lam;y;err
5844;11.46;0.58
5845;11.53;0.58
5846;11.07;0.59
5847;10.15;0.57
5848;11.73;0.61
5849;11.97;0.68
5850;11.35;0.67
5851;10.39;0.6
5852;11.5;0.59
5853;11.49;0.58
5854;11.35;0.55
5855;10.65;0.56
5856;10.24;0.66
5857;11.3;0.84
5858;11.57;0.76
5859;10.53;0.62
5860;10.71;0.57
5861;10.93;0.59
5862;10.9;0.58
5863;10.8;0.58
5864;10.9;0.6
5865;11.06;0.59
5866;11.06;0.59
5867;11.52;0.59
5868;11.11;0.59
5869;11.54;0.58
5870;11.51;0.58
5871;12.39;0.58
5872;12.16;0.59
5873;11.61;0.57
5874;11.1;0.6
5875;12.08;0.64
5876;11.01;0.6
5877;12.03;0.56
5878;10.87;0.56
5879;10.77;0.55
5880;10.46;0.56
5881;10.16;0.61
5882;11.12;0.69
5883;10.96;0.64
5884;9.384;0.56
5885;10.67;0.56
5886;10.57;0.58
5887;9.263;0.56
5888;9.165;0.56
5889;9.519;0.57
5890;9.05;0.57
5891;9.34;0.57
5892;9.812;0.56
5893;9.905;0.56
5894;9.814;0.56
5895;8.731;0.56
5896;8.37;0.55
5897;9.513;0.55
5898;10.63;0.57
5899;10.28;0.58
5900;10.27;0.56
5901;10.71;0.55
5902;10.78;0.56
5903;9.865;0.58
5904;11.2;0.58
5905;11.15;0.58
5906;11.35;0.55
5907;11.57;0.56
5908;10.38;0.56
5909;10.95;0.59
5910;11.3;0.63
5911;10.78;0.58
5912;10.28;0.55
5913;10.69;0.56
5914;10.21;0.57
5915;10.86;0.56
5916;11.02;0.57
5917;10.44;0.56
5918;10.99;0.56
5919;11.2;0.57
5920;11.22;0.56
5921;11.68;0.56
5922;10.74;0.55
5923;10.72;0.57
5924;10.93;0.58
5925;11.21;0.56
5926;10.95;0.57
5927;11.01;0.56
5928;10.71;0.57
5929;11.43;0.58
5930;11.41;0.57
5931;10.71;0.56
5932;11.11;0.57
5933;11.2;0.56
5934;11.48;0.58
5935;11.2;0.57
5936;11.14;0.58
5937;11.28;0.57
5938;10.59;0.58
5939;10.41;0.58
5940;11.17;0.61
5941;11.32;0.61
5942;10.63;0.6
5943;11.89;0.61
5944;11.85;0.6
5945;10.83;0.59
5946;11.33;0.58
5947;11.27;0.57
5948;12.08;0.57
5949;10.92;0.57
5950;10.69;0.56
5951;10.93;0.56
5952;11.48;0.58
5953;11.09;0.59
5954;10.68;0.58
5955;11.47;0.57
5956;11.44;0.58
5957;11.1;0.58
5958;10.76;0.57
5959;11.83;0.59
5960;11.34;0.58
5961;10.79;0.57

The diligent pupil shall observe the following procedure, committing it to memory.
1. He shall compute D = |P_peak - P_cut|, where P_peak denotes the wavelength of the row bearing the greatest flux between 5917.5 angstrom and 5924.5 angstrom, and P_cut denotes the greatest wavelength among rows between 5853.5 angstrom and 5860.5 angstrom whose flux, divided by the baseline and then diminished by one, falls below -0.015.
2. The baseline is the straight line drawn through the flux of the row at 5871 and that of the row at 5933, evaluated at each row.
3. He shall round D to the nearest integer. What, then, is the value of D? 61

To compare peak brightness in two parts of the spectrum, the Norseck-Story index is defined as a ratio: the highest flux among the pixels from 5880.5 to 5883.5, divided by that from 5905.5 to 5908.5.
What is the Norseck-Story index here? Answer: 0.96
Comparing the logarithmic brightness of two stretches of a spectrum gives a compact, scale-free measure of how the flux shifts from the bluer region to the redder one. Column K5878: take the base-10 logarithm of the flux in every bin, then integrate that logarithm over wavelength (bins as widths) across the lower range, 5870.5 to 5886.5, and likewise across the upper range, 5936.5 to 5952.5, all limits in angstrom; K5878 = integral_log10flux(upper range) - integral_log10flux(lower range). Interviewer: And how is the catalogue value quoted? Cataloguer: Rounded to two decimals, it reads 0.06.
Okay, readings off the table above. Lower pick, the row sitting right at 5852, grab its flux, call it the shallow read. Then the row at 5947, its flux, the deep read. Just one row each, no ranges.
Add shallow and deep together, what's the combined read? 22.8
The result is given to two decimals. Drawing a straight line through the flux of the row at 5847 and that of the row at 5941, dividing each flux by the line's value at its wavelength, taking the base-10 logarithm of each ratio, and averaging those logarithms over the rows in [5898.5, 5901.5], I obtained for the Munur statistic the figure -0.02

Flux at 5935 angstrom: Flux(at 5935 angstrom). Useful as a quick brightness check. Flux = 11.2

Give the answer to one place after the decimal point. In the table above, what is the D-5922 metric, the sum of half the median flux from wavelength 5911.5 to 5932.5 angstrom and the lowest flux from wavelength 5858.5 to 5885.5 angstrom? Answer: 14.9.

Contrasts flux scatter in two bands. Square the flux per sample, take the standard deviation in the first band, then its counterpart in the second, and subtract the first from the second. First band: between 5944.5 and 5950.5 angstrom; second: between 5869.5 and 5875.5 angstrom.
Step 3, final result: -0.1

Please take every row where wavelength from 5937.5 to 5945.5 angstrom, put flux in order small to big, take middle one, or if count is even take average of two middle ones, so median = 11.0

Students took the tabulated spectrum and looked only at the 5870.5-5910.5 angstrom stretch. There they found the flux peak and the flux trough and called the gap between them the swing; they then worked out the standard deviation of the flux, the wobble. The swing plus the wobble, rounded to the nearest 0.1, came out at 5.0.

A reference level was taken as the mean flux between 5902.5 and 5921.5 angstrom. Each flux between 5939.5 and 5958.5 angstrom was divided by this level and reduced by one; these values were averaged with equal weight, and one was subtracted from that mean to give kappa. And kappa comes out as -0.97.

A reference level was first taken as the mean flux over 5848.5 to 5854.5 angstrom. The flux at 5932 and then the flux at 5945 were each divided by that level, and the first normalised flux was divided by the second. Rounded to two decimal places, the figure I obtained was 1.03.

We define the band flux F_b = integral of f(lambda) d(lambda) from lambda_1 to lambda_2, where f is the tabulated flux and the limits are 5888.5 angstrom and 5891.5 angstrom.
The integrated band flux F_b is 27.9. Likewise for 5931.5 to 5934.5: 33.8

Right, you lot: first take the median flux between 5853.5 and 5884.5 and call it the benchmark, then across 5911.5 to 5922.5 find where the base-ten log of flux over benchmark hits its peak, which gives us 5921 angstrom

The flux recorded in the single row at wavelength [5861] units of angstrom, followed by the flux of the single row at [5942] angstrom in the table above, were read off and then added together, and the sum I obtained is 21.6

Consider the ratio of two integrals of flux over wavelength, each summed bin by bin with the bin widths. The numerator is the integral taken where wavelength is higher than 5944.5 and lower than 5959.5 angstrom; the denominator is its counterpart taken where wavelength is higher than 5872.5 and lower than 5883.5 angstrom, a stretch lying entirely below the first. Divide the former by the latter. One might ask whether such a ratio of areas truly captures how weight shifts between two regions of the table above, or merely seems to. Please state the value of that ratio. 1.37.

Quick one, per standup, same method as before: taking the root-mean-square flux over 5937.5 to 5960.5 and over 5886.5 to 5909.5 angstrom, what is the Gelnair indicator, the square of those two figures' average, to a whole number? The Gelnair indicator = 113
